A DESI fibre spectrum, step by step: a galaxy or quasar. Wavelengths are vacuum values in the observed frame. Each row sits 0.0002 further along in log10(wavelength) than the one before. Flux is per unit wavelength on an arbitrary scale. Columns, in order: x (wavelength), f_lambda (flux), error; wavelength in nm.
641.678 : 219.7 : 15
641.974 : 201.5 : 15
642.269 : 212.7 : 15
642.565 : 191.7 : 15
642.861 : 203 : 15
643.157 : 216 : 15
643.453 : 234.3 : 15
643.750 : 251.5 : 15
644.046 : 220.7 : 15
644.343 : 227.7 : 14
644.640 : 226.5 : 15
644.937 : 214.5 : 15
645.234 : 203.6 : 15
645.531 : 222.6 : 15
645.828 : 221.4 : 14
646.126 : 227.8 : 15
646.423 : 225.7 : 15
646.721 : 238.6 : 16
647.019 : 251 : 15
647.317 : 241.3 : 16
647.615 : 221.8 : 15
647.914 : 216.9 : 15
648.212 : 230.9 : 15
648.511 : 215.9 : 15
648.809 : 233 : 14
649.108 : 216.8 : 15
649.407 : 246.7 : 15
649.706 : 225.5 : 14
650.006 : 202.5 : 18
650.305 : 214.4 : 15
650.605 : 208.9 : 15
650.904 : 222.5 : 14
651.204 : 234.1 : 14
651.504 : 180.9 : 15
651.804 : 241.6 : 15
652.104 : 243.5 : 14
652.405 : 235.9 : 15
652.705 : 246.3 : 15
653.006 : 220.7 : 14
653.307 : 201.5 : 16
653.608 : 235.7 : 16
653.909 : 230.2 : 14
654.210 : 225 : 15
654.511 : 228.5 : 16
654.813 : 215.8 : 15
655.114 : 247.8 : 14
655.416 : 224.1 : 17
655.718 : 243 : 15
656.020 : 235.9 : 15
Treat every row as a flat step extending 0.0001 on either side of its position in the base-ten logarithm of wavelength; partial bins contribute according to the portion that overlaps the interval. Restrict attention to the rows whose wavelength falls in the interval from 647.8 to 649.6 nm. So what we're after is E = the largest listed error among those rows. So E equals 15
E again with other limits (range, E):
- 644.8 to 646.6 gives 15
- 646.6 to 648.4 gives 16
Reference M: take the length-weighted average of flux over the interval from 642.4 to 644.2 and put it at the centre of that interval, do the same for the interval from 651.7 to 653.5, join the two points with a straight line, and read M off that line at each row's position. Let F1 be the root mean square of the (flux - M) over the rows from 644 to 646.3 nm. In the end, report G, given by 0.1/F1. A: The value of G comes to 0.0128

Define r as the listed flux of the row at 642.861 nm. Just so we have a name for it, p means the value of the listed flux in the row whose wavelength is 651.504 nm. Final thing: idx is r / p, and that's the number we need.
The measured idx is 1.12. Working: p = 180.9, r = 203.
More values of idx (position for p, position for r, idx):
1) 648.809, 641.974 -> 0.86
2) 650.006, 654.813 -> 1.07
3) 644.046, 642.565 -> 0.87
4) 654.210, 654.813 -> 0.96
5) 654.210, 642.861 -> 0.90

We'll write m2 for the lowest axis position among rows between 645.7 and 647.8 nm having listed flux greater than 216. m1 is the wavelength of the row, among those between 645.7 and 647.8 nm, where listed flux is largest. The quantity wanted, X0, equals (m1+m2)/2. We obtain 646.42 nm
